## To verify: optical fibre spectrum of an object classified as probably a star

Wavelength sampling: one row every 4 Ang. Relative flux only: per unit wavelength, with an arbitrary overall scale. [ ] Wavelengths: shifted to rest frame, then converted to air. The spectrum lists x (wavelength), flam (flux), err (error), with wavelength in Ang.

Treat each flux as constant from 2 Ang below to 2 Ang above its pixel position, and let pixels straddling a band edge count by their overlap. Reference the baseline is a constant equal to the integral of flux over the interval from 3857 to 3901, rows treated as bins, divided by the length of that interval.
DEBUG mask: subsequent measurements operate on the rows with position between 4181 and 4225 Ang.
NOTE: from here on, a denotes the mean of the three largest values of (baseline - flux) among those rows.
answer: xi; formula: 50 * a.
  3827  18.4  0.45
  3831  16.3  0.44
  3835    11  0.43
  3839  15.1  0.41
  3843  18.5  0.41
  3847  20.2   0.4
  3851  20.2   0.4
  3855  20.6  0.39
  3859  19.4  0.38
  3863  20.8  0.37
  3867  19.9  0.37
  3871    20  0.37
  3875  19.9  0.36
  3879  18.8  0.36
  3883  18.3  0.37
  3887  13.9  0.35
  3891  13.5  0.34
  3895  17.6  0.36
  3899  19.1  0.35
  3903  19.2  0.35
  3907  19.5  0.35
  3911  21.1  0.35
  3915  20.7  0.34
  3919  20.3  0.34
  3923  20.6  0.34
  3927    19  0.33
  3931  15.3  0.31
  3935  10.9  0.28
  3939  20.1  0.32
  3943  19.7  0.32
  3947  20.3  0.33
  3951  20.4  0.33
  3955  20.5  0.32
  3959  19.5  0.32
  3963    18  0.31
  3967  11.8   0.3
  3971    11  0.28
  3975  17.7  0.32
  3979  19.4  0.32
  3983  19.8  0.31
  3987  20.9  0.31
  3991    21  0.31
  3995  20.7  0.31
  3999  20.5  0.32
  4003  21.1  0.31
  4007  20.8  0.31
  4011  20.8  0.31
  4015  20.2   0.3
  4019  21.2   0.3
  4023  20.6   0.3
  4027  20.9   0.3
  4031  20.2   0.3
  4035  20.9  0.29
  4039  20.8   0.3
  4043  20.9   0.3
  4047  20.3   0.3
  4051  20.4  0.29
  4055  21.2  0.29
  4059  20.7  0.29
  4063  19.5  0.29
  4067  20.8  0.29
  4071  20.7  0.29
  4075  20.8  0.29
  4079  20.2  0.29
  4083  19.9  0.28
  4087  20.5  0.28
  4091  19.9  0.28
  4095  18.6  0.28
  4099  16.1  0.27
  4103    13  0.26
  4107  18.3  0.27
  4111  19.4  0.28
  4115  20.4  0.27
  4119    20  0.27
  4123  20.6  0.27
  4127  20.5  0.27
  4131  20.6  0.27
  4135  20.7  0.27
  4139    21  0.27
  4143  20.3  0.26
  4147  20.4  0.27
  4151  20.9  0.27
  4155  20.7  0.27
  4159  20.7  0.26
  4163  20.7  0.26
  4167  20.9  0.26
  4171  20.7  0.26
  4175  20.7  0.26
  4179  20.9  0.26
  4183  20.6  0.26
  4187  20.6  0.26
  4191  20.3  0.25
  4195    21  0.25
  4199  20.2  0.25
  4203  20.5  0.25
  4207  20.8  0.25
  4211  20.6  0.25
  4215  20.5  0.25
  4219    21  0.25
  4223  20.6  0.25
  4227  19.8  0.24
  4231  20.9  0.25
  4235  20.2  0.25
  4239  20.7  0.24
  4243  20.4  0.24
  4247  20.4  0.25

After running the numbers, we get -102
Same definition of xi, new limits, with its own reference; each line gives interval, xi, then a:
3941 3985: 240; 5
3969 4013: 113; 2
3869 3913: 165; 3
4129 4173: -107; -2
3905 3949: 161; 3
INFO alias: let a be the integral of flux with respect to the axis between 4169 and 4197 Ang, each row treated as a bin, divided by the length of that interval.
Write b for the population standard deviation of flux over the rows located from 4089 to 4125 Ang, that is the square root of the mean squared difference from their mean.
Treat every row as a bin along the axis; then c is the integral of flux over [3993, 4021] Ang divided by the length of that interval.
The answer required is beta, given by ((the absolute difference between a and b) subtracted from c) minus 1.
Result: 1.4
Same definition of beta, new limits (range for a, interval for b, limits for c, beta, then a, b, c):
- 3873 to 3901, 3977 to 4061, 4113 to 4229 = 2.7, 17.3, 0.4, 20.6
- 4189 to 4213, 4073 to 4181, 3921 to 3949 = -1.9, 20.6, 1.7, 18.0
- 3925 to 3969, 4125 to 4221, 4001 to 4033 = 2.2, 17.8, 0.2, 20.7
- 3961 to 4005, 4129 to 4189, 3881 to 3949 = -1.0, 18.4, 0.2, 18.2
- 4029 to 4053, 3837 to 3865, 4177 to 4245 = 0.8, 20.6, 1.8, 20.6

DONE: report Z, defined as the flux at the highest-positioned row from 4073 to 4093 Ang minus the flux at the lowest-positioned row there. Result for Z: -0.9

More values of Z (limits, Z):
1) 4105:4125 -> 2.3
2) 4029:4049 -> 0.1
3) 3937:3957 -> 0.4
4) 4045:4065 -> -0.8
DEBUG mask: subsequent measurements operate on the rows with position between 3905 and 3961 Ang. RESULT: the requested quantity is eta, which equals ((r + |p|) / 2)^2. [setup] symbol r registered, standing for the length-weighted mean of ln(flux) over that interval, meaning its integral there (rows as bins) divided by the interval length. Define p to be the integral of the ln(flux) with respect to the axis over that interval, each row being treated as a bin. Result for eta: 7016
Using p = 165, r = 2.94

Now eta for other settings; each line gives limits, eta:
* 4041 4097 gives 7363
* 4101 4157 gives 7203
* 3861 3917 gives 6936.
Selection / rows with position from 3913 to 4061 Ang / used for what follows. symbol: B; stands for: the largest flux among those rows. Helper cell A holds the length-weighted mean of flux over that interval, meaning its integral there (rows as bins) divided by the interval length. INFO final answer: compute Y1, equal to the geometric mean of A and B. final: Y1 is 20.3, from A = 19.4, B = 21.2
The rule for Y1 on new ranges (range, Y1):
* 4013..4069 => 20.9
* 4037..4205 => 20.7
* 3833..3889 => 19.5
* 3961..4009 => 19.8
